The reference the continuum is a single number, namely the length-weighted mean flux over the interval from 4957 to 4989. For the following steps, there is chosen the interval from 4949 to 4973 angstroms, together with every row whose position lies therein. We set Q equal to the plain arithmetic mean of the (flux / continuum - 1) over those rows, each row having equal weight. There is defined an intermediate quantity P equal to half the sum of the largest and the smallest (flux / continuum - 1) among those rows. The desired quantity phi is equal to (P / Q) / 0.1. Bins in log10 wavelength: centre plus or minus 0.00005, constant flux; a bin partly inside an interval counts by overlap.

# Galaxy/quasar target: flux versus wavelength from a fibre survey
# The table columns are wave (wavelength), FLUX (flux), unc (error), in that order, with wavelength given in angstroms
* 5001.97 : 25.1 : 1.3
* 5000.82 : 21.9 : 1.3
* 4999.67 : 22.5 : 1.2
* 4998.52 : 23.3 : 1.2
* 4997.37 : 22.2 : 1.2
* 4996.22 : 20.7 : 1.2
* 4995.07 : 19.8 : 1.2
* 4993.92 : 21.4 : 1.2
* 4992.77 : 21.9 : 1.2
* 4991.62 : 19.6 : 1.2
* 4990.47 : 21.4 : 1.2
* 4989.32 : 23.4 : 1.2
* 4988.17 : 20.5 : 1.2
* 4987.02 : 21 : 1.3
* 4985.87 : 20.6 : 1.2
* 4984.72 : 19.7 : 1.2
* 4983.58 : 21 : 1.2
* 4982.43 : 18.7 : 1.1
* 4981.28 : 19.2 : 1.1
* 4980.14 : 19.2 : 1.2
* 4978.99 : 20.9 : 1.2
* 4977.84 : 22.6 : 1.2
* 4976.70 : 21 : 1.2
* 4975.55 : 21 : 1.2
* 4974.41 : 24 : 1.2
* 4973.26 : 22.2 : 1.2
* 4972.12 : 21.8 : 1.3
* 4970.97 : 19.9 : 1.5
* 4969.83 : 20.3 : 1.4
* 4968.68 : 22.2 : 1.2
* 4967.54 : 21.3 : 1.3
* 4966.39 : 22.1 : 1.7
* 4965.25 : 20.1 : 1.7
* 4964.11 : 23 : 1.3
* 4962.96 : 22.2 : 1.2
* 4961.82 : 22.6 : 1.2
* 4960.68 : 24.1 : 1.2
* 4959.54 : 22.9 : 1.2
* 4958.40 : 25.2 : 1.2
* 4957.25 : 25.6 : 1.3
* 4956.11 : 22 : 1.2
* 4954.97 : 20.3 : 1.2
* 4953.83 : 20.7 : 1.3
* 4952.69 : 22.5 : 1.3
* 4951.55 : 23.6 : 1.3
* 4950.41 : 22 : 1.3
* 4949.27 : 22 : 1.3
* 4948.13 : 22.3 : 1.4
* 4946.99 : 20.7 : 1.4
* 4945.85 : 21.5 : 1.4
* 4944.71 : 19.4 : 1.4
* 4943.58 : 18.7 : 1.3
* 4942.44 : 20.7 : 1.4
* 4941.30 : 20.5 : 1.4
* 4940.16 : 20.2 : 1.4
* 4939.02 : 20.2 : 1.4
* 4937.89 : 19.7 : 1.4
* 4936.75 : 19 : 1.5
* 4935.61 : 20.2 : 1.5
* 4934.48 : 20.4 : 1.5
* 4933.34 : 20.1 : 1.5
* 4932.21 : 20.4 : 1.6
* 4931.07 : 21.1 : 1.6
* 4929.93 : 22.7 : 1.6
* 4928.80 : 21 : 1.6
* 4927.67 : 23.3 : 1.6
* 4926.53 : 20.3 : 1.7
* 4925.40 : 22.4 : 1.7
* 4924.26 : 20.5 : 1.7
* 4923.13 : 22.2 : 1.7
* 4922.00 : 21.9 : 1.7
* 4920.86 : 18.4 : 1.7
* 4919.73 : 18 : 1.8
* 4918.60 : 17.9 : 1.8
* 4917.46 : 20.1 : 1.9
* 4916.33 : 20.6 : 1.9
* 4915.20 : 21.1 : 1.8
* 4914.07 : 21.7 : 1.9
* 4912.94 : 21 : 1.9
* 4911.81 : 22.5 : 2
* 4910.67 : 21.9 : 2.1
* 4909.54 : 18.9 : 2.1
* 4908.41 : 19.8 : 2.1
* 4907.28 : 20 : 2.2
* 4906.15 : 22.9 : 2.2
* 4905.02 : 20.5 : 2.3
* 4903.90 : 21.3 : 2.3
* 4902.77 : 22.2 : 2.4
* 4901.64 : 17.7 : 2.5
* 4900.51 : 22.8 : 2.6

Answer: 18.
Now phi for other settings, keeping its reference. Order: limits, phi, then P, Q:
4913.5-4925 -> 11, -0.071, -0.062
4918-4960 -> -4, 0.008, -0.022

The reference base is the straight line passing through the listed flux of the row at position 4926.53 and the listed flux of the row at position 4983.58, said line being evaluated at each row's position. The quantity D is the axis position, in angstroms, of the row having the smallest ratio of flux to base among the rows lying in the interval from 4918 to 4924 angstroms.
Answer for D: 4918.60 angstroms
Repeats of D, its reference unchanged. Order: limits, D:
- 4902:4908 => 4907.28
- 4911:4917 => 4916.33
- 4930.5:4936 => 4933.34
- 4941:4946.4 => 4943.58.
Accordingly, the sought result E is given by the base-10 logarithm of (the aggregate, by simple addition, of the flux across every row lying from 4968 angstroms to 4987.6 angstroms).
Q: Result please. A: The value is 2.55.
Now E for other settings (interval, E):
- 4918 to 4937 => 2.54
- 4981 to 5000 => 2.55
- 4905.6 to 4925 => 2.54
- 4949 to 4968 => 2.58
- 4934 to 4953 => 2.55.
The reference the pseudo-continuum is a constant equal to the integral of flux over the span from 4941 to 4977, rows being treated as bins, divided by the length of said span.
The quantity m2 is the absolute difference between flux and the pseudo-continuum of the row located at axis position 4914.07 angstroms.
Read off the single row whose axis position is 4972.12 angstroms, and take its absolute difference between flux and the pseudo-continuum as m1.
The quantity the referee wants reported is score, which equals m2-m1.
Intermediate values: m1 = 0.0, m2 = 0.1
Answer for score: 0.10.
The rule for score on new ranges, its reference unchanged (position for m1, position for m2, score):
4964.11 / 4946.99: -0.02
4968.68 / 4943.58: 2.78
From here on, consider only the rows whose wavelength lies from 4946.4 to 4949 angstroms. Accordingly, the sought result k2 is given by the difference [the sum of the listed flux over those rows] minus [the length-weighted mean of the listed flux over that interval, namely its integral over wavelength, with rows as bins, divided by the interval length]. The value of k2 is 21.5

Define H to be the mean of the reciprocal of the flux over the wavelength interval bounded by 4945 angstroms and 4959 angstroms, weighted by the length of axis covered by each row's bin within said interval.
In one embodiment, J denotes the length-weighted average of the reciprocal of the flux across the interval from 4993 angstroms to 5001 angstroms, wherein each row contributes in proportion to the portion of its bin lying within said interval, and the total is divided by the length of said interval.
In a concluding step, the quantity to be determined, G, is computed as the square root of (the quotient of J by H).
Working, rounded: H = 0.0450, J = 0.0463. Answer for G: 1.01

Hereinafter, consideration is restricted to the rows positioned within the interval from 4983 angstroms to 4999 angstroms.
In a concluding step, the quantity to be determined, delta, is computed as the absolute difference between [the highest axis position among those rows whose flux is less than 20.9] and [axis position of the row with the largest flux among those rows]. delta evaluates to 6.9 angstroms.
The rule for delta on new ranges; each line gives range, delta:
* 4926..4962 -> 2.3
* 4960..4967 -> 4.6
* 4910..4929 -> 1.1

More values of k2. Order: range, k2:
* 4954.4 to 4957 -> 20.6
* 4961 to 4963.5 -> 22.2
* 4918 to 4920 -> 18.0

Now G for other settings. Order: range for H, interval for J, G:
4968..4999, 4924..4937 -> 1.00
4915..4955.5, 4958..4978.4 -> 0.97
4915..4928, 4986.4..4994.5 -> 0.98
